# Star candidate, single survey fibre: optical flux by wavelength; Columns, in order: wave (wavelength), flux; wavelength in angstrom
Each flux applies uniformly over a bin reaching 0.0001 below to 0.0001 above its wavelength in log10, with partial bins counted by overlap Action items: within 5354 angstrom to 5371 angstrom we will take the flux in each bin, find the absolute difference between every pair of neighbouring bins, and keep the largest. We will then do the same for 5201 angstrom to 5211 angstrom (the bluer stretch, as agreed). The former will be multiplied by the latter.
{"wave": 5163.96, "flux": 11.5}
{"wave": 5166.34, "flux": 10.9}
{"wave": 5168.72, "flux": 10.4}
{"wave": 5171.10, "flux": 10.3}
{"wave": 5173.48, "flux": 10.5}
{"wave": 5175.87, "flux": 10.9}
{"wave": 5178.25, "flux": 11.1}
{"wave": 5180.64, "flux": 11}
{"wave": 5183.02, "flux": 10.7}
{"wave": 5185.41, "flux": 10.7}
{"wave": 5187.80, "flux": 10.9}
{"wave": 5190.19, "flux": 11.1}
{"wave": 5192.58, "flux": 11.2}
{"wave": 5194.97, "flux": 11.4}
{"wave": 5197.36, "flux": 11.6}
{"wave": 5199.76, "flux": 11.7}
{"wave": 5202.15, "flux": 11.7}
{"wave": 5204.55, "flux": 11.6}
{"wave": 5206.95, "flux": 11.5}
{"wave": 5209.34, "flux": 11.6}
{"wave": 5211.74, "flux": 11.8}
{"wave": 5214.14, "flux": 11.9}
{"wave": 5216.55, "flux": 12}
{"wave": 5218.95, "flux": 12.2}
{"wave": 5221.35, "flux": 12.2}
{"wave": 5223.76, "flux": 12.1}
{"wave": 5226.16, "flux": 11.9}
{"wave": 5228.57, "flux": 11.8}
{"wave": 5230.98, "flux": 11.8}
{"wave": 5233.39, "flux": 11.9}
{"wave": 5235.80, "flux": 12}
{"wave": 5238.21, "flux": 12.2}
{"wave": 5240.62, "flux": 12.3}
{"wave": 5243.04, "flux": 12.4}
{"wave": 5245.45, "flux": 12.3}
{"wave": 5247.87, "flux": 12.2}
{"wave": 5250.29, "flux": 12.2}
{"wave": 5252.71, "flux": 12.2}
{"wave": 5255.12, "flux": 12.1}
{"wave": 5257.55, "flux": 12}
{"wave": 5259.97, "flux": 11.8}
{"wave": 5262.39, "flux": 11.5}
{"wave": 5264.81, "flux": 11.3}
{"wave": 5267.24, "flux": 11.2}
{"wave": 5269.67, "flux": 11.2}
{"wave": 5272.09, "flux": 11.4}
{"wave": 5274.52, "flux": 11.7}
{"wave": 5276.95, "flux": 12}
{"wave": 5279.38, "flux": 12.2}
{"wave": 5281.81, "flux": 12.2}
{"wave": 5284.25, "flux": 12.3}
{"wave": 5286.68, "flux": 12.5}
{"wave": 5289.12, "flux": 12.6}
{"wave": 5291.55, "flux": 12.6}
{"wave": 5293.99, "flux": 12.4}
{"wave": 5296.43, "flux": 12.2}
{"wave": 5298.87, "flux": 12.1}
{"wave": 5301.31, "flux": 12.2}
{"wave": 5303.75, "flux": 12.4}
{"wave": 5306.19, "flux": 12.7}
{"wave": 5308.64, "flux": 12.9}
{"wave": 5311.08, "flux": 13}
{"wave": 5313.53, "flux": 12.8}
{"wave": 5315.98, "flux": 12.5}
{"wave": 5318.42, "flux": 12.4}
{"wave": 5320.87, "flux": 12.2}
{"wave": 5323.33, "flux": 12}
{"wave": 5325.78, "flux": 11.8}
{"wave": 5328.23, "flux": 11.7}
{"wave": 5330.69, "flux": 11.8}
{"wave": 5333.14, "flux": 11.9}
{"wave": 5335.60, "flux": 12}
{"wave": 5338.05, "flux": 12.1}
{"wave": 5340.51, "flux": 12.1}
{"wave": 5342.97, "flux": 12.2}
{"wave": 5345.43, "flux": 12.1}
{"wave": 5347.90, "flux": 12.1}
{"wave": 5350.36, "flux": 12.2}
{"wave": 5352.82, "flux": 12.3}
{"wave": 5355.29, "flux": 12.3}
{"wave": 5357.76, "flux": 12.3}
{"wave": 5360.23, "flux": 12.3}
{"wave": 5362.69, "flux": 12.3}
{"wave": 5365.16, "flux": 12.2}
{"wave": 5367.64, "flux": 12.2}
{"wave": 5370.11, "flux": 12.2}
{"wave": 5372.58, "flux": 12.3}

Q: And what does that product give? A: 0.010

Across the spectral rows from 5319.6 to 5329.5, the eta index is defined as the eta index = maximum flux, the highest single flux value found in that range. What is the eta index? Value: 12.2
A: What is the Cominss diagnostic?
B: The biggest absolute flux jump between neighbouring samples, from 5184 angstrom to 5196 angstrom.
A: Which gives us 0.20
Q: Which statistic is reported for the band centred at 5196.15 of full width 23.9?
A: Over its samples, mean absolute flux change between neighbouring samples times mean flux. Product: 1.51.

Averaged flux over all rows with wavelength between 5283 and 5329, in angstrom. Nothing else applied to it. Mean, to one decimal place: 12.4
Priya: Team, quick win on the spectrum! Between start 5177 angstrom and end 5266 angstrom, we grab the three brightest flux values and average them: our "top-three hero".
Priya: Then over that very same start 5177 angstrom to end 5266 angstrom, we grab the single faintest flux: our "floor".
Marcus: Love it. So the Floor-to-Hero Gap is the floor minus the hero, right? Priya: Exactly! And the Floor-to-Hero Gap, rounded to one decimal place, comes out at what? -1.6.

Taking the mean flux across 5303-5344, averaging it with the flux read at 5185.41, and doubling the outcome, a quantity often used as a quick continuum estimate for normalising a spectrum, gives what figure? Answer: 23.0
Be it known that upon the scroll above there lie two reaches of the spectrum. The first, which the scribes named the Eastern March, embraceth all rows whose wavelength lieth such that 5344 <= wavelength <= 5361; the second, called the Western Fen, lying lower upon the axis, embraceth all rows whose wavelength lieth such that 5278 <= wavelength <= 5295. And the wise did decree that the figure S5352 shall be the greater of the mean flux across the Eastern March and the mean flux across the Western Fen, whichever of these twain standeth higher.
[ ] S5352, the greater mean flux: 12.40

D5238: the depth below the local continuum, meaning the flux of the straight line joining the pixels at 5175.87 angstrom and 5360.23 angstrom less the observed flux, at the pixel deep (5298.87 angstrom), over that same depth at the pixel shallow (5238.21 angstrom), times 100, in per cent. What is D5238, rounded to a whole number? 32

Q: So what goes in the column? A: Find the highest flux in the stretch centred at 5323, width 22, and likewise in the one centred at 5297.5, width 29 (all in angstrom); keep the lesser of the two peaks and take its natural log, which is 2.55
